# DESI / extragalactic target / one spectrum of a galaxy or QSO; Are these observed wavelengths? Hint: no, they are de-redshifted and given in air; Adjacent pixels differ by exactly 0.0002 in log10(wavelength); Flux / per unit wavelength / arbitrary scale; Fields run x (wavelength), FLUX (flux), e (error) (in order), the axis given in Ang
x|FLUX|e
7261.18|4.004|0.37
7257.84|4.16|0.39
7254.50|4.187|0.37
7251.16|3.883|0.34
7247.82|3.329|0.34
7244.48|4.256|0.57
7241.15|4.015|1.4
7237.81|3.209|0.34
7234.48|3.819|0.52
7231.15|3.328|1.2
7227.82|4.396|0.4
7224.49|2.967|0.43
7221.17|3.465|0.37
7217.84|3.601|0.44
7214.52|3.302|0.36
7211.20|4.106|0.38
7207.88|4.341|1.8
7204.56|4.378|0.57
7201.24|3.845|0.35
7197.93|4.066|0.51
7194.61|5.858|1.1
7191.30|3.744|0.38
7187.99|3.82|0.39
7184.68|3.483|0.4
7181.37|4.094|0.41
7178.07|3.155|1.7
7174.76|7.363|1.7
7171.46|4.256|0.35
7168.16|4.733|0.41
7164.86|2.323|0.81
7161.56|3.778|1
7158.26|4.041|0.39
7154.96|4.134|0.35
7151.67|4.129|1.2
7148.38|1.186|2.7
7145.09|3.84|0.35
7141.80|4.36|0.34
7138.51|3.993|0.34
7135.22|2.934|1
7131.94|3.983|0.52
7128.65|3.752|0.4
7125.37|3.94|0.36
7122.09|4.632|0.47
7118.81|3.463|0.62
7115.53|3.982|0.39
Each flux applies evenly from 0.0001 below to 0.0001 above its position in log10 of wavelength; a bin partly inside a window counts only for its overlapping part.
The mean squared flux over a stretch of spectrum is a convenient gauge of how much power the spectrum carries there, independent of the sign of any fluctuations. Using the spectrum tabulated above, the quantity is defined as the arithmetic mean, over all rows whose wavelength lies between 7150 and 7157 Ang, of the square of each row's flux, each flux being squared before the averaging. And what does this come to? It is 17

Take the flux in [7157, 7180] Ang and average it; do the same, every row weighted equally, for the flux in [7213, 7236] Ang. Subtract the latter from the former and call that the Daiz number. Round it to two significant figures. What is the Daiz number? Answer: 0.68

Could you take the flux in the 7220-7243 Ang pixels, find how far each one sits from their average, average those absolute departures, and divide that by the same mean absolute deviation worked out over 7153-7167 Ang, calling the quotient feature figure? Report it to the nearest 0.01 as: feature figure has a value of 0.66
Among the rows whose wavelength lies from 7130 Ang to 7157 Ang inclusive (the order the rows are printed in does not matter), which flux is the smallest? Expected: 1.186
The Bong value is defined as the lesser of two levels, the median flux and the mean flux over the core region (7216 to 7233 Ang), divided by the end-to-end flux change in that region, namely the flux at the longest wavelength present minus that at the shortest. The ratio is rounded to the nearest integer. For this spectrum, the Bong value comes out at -13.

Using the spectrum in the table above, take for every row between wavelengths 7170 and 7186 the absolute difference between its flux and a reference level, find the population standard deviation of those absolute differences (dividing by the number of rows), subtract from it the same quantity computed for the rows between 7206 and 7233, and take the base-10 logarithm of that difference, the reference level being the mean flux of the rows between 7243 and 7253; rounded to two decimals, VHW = 0.03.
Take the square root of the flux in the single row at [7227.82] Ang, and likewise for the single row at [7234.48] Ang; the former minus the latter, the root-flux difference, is 0.1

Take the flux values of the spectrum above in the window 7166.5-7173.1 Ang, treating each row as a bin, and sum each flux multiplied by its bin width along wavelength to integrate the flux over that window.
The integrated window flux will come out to 29.7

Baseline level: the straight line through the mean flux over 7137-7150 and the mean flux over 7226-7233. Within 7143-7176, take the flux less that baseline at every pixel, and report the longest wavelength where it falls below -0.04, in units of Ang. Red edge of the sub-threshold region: 7164.86 Ang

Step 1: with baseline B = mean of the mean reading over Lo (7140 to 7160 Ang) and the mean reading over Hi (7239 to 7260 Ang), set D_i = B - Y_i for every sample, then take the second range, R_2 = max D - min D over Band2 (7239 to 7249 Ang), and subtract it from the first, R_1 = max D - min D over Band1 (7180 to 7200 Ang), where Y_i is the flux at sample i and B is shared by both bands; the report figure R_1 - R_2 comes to 1.4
